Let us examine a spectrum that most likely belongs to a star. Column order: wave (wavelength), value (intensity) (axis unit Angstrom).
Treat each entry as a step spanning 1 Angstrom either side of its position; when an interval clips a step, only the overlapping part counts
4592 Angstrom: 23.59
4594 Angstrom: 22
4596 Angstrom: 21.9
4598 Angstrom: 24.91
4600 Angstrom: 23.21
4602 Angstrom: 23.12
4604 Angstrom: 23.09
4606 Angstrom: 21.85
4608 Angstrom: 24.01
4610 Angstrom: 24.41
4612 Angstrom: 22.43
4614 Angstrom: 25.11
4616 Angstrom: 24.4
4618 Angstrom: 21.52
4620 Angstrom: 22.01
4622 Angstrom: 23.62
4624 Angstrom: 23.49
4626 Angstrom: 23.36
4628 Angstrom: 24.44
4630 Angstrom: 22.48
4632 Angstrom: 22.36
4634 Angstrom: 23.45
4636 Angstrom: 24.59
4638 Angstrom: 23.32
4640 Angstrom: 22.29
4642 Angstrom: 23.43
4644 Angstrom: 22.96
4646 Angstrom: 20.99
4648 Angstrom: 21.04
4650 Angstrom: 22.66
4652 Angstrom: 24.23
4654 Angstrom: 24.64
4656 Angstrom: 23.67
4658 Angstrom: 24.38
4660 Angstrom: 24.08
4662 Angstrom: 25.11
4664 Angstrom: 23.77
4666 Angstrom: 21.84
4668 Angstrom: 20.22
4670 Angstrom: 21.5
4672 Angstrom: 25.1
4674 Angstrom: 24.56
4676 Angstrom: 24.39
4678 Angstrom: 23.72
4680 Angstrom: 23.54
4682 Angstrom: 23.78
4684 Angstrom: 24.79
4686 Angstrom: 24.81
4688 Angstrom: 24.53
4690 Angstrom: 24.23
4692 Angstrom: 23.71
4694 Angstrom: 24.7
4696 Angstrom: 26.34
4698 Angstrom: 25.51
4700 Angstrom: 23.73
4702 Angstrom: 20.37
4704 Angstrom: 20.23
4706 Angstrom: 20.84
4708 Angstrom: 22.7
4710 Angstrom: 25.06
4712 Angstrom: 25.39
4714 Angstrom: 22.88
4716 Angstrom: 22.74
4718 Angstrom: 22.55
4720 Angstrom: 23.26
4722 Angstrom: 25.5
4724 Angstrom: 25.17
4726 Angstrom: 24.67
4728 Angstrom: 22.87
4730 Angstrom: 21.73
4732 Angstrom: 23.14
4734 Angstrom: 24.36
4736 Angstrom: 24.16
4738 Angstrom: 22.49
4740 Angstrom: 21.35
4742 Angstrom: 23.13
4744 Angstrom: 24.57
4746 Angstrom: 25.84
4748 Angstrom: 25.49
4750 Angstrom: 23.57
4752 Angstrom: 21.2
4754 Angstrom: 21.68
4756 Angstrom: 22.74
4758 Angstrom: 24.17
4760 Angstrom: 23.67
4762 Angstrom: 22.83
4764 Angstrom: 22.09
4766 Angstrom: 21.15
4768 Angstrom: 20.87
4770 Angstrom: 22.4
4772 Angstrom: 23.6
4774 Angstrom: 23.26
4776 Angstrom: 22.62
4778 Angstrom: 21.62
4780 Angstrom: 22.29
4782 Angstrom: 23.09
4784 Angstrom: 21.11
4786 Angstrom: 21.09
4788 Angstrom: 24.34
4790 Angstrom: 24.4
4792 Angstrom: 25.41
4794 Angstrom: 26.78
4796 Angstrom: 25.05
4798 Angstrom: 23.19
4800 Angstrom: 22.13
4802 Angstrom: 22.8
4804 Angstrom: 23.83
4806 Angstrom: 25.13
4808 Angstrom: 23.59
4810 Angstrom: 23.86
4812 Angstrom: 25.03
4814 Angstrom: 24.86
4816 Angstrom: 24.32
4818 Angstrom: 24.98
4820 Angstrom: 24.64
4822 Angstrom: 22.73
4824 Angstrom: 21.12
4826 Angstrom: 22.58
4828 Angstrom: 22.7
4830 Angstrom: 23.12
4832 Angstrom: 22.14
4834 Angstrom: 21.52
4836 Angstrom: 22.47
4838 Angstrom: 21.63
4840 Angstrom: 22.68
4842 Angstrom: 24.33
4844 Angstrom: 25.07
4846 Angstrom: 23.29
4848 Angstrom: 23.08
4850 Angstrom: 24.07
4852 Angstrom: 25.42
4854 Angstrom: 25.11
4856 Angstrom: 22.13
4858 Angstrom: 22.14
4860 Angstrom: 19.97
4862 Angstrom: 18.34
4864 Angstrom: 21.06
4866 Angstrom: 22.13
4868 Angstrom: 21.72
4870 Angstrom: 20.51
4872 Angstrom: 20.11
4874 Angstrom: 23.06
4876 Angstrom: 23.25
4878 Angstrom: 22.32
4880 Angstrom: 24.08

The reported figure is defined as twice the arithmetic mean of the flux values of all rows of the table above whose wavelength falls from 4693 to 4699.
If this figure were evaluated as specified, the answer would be 51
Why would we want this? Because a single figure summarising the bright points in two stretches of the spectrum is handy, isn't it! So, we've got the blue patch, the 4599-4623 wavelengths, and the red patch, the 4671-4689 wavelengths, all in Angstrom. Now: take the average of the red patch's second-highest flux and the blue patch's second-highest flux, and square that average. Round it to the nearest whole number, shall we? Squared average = 606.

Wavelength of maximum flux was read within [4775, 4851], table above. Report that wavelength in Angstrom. 4794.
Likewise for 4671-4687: 4672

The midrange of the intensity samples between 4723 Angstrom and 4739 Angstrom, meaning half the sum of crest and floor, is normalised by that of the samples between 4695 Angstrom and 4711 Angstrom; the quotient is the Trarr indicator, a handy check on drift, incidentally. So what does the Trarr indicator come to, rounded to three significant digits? 1.01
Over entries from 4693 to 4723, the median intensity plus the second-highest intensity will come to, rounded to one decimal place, 48.8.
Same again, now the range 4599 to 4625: 47.6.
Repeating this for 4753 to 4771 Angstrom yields 46.1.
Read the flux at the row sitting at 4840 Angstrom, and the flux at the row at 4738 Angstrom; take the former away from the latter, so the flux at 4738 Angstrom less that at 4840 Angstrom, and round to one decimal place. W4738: -0.2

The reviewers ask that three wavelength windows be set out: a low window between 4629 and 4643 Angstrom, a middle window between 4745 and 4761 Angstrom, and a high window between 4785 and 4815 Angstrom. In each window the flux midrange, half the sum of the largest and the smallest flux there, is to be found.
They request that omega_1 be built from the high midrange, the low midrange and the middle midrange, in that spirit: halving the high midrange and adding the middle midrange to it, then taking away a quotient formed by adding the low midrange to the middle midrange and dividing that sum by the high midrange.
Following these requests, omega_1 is 33.5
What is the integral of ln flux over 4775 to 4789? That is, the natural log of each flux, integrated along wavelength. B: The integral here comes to 43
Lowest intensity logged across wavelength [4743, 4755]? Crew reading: 21.2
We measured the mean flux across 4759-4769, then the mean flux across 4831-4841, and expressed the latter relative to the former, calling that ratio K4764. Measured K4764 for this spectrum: 1.00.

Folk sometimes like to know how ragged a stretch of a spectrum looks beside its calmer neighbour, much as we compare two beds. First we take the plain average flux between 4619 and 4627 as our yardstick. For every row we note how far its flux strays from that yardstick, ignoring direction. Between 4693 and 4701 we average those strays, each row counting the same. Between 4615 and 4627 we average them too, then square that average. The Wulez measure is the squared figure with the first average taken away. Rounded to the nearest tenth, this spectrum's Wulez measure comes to -1.2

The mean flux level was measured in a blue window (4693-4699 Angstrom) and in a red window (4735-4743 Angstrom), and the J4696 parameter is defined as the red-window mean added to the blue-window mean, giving 48.3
